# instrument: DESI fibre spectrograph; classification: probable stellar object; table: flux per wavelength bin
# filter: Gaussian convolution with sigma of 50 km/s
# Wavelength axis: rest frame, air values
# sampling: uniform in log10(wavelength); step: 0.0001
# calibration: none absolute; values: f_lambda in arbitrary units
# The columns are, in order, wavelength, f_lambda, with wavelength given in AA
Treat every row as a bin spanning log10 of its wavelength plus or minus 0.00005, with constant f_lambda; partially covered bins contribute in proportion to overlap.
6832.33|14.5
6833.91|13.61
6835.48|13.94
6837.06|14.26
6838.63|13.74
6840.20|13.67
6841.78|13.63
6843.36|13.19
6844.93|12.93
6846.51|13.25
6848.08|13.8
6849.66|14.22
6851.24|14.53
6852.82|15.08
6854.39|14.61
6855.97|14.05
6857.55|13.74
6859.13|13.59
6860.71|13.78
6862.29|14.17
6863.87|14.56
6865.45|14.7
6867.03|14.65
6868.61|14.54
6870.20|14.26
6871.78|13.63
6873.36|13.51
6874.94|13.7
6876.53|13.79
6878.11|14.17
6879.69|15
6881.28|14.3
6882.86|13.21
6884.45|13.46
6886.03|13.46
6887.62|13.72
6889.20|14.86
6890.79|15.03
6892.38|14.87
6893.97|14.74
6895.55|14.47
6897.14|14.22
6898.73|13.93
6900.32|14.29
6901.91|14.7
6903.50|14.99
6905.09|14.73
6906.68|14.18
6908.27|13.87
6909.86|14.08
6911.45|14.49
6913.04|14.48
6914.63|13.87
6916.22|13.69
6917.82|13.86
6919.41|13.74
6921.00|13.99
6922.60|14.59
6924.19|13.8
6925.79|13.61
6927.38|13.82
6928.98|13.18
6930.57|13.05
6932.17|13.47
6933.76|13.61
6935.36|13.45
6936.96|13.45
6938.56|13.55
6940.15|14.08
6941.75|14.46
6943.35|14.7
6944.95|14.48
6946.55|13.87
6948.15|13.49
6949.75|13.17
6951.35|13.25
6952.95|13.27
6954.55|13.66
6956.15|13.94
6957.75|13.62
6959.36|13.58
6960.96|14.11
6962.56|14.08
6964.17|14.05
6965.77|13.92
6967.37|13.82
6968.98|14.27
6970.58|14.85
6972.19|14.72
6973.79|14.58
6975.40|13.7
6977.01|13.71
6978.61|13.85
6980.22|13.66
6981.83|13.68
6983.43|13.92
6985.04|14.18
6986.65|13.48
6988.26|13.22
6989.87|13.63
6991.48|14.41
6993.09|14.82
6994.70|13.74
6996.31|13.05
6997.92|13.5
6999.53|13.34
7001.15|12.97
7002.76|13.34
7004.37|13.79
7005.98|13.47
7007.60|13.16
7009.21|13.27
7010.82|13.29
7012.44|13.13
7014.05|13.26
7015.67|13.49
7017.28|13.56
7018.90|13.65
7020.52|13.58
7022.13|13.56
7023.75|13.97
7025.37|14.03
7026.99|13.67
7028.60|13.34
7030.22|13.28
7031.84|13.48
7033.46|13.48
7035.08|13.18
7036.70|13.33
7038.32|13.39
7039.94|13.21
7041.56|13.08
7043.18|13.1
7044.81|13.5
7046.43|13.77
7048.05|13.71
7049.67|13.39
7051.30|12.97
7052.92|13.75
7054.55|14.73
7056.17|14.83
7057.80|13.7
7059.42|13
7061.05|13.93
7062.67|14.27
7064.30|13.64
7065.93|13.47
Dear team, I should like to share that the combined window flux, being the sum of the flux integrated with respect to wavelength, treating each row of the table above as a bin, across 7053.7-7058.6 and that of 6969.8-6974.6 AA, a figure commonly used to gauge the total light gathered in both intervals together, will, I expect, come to 141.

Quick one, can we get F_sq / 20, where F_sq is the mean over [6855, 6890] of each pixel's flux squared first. 9.87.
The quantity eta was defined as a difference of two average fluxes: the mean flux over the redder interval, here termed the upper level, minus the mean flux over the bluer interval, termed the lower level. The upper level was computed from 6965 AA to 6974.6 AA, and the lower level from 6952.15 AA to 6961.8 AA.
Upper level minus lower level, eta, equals 0.66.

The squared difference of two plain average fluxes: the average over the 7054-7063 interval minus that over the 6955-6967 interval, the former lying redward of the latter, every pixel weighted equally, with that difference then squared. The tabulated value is 0.03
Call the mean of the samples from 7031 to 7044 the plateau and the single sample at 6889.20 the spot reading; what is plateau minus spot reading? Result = -1.6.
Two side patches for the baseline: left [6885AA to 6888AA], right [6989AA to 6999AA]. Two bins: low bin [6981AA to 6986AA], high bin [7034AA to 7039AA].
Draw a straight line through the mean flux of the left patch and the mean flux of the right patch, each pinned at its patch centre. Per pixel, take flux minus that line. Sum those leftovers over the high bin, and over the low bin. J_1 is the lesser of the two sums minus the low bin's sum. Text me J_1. -2.3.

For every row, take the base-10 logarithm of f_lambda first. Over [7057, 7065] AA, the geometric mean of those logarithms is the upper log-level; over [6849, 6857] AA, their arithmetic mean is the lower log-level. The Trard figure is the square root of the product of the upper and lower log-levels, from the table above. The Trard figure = 1.149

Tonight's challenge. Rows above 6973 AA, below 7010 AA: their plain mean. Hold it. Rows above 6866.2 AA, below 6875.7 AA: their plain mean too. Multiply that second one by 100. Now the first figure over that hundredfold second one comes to 0.0097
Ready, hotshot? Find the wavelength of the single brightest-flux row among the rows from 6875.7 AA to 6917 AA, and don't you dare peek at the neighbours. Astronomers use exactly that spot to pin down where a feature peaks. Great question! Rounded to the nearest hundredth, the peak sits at 6890.79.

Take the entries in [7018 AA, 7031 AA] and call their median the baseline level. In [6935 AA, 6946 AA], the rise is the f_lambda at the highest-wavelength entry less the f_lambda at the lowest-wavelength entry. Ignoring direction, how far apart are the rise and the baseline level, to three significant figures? 12.6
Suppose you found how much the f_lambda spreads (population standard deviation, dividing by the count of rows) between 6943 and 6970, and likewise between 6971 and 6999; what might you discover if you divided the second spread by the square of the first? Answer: 2.9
